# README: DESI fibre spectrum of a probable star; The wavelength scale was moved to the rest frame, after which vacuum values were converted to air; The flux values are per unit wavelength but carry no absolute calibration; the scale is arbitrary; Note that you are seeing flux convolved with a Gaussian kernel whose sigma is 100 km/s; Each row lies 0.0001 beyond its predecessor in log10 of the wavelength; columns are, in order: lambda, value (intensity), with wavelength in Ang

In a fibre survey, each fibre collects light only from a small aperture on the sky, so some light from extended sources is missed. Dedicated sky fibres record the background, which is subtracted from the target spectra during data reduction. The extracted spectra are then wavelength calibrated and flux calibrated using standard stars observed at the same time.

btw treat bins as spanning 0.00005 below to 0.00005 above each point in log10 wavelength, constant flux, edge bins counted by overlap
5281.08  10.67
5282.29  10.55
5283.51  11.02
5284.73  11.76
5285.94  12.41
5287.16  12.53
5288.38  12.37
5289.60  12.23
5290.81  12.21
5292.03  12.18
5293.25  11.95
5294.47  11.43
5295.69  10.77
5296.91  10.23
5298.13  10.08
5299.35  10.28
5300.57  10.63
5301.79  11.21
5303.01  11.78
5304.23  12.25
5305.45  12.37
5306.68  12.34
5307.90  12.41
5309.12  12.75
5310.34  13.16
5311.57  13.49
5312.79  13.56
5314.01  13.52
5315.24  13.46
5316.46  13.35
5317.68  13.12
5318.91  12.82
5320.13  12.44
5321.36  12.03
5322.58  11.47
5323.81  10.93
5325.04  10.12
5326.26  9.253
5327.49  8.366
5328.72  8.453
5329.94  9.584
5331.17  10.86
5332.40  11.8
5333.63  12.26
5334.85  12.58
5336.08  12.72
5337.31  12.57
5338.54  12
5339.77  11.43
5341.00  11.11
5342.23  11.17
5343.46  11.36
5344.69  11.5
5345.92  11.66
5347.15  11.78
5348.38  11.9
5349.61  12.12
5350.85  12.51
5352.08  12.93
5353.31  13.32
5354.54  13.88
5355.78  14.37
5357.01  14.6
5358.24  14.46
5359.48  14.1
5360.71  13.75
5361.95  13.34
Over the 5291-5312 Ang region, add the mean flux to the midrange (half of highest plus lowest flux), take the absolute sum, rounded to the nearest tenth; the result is 23.5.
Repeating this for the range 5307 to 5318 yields 26.2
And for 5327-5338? 21.6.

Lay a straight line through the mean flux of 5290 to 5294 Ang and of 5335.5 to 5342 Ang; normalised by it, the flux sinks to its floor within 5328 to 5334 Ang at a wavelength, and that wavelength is 5328.72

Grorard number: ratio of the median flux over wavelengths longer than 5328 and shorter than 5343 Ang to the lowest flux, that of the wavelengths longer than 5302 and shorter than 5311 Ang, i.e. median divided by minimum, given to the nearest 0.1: 1.0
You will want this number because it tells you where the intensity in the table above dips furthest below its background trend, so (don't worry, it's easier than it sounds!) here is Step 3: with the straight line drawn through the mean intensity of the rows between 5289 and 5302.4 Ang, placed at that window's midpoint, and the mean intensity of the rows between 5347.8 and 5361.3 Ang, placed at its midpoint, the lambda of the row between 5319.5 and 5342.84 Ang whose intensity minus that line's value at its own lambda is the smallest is 5327.49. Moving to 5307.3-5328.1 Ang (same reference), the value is 5327.49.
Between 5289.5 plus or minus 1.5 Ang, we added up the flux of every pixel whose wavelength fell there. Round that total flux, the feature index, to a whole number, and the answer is 37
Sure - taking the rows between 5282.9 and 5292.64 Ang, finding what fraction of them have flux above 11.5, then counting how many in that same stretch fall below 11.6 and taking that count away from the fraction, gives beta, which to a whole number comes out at 0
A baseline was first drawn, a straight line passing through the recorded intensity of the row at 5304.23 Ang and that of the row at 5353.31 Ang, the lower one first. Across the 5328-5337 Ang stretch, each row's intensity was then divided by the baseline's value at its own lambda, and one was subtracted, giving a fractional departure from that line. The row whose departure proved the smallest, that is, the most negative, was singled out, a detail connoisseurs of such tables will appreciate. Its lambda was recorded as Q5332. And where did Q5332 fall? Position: 5328.72 Ang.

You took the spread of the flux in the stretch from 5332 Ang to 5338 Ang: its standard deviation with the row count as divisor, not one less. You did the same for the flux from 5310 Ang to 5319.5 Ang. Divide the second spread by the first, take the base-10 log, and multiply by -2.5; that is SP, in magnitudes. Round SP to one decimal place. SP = 0.3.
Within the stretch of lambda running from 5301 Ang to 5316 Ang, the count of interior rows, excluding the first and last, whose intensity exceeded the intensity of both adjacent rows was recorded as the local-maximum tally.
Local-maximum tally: 2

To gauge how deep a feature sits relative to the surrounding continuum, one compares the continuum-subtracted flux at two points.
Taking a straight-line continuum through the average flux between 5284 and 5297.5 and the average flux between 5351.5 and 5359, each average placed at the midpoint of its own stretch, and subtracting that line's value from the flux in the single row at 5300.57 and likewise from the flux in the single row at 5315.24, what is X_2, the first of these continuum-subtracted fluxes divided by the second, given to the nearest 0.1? -1.8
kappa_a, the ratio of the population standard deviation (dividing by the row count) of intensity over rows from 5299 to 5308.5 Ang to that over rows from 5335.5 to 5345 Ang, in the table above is 1.4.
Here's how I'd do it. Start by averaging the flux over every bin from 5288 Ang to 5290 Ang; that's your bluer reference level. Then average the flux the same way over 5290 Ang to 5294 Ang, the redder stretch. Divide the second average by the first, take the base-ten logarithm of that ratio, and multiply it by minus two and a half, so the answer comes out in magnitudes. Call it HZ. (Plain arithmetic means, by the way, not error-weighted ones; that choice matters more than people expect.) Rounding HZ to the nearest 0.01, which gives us 0.02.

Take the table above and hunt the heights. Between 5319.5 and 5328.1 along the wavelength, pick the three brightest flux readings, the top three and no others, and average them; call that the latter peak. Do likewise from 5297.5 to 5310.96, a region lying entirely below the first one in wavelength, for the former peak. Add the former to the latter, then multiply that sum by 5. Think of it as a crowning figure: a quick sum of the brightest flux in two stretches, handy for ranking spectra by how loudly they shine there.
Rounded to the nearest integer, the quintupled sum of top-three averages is 124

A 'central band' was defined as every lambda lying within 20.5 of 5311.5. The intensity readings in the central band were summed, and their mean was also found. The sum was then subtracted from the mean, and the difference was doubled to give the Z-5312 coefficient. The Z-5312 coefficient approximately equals -742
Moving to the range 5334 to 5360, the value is -503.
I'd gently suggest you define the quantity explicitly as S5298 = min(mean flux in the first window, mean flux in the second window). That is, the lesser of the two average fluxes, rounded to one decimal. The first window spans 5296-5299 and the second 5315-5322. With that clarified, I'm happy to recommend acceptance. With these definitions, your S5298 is 10.2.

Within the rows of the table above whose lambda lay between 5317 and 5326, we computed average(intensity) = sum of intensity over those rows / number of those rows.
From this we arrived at 11.8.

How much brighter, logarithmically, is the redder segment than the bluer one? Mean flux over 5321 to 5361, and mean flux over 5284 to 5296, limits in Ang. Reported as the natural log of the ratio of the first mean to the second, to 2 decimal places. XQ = -0.01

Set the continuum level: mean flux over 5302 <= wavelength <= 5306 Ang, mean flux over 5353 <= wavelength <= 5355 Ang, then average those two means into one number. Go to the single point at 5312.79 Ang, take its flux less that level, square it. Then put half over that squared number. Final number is 1.0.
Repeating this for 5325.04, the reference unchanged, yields 0.1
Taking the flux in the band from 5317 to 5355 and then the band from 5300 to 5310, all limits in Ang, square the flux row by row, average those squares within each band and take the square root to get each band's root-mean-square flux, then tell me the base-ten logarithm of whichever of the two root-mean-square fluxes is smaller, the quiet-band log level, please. 1.07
